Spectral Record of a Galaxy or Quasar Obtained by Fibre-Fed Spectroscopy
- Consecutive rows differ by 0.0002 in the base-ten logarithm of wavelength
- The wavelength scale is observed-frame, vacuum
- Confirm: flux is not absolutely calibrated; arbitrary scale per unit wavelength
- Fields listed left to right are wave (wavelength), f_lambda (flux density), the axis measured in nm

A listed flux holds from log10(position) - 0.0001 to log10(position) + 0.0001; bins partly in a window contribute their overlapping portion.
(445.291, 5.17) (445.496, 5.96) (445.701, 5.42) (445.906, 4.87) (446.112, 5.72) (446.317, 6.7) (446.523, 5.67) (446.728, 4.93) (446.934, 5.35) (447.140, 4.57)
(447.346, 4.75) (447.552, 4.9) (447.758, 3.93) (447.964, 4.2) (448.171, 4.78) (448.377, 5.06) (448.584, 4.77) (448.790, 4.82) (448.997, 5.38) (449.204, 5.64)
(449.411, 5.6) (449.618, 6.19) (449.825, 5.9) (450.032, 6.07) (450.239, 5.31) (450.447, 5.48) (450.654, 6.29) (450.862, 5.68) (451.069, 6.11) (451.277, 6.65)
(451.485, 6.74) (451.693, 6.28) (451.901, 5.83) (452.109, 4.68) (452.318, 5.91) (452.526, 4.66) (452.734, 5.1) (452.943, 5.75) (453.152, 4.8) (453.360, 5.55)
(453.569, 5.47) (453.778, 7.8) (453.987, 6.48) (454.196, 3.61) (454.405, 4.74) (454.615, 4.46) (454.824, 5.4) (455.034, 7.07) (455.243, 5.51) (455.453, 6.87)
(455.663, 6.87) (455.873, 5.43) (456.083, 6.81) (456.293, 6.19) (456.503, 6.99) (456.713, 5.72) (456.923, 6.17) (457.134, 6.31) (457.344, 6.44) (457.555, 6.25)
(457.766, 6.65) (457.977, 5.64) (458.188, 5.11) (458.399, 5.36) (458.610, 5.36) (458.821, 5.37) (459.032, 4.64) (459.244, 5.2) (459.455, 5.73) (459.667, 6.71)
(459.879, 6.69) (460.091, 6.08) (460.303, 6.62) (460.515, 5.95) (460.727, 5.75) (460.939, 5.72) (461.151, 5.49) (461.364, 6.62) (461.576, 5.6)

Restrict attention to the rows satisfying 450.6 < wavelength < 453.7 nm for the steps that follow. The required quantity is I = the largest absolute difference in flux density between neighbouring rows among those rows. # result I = 1.25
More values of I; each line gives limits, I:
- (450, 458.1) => 2.87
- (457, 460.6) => 1.01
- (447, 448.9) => 0.97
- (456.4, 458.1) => 1.27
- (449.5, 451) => 0.81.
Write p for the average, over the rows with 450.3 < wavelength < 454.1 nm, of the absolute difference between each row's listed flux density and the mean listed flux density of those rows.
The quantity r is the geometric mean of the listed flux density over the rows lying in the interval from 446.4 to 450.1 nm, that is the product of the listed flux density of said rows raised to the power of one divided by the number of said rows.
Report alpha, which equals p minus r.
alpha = -4.49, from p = 0.61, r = 5.1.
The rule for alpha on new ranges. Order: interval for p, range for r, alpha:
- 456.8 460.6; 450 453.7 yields -5.12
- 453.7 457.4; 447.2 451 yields -4.39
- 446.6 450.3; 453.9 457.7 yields -5.38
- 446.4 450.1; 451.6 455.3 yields -4.90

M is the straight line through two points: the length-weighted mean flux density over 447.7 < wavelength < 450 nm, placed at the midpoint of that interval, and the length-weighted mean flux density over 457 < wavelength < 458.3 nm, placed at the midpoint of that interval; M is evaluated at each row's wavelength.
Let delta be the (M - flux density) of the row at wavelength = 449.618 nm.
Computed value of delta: -0.9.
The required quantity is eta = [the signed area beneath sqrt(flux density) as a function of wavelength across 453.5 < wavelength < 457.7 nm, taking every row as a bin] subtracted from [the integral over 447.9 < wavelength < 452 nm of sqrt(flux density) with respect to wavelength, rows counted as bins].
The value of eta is -0.55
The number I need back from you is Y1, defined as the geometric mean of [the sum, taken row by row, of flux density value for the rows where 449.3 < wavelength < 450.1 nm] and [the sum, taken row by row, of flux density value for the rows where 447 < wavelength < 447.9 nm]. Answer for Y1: 20.8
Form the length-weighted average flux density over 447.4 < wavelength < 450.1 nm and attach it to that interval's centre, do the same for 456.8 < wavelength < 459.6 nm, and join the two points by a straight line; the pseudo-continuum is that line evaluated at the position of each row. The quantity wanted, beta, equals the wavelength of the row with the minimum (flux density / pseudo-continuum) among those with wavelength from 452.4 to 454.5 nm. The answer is 454.196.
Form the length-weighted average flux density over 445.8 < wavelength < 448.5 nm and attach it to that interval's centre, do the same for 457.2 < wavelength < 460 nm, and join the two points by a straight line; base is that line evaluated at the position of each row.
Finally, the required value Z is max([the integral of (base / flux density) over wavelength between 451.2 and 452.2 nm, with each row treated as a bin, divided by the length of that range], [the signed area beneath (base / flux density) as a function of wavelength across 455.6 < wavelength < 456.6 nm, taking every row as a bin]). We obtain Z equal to 0.90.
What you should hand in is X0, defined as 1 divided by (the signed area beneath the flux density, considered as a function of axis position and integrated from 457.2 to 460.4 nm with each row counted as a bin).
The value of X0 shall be 0.0533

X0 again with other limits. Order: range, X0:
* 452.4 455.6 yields 0.0561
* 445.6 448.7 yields 0.0640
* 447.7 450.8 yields 0.0606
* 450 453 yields 0.0579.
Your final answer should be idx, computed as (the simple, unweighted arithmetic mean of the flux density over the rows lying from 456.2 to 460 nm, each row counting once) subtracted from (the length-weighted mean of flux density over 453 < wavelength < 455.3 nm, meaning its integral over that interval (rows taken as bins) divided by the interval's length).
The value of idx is -0.4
